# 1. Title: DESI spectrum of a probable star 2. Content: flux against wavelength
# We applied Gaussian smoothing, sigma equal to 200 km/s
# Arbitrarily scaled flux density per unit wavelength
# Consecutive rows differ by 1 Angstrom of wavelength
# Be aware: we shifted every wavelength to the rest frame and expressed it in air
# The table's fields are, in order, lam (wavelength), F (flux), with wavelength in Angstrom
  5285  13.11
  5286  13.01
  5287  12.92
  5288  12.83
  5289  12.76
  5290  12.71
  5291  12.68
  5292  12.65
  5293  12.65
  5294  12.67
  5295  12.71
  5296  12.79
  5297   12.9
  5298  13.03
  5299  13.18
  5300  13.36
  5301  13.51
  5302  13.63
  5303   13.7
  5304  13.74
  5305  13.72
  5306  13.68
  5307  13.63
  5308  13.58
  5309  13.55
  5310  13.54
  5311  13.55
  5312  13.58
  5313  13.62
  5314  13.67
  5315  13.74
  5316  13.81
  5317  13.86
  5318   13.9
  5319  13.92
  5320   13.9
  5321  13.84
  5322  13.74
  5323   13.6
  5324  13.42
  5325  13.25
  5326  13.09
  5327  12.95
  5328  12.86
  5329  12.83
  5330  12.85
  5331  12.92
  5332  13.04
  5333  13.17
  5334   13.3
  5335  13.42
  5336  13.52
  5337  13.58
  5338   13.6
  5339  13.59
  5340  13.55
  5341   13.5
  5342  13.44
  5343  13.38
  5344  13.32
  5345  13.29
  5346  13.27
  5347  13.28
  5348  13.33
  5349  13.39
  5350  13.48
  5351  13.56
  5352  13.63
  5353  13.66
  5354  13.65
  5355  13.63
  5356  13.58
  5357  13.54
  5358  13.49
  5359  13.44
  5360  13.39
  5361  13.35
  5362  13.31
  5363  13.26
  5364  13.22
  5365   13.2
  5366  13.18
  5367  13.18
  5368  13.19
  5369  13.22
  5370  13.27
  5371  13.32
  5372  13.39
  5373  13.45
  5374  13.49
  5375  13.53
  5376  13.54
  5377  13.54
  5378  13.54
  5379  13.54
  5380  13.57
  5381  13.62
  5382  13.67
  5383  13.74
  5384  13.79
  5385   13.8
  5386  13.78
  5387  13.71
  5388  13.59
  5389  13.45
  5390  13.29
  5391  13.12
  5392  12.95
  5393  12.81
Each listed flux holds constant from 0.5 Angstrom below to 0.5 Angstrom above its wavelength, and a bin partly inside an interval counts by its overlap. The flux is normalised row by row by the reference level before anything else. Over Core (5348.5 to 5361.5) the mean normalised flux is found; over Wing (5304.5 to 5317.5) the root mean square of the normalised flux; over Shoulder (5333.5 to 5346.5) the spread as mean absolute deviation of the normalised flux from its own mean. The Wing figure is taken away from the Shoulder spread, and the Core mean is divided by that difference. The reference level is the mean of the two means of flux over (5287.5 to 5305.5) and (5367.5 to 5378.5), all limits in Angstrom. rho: -1.00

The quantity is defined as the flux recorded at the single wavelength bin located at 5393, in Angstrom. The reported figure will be 12.81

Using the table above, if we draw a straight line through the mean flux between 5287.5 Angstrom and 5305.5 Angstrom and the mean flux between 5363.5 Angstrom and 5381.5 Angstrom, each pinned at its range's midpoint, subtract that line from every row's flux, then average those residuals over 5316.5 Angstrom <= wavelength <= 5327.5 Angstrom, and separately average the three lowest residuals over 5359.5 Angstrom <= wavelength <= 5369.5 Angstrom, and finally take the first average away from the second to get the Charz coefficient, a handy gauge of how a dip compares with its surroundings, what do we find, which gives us -0.6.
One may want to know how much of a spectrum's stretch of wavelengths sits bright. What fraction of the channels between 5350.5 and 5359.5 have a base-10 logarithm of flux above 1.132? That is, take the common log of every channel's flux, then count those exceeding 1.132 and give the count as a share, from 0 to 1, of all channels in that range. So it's 0.67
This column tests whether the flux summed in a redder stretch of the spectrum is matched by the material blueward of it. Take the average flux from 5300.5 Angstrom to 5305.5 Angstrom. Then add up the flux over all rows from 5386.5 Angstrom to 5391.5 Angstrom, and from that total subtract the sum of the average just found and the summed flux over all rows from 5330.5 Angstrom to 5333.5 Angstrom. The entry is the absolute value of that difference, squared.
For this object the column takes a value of 206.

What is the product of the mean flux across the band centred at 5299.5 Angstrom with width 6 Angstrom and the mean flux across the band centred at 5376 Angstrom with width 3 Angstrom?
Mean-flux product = 180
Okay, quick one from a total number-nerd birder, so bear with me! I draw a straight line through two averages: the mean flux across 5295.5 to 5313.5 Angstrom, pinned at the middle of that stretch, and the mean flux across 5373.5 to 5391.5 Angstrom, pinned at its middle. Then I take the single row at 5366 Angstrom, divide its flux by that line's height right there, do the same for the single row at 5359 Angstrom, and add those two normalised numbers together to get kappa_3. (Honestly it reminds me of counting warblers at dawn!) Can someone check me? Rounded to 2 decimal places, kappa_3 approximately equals 1.97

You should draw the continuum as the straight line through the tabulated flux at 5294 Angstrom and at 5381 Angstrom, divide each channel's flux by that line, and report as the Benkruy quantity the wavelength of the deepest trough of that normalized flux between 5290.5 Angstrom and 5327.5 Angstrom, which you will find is 5327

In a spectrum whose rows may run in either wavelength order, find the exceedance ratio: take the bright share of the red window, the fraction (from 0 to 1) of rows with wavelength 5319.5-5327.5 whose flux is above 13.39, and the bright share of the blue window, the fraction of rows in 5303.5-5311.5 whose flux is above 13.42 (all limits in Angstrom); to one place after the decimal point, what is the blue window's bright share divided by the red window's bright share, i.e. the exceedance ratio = 1.6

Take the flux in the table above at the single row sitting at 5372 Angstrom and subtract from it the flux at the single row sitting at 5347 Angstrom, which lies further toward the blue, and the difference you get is 0.1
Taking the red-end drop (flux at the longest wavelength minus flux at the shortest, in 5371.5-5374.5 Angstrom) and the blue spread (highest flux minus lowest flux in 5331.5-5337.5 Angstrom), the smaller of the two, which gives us 0.10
